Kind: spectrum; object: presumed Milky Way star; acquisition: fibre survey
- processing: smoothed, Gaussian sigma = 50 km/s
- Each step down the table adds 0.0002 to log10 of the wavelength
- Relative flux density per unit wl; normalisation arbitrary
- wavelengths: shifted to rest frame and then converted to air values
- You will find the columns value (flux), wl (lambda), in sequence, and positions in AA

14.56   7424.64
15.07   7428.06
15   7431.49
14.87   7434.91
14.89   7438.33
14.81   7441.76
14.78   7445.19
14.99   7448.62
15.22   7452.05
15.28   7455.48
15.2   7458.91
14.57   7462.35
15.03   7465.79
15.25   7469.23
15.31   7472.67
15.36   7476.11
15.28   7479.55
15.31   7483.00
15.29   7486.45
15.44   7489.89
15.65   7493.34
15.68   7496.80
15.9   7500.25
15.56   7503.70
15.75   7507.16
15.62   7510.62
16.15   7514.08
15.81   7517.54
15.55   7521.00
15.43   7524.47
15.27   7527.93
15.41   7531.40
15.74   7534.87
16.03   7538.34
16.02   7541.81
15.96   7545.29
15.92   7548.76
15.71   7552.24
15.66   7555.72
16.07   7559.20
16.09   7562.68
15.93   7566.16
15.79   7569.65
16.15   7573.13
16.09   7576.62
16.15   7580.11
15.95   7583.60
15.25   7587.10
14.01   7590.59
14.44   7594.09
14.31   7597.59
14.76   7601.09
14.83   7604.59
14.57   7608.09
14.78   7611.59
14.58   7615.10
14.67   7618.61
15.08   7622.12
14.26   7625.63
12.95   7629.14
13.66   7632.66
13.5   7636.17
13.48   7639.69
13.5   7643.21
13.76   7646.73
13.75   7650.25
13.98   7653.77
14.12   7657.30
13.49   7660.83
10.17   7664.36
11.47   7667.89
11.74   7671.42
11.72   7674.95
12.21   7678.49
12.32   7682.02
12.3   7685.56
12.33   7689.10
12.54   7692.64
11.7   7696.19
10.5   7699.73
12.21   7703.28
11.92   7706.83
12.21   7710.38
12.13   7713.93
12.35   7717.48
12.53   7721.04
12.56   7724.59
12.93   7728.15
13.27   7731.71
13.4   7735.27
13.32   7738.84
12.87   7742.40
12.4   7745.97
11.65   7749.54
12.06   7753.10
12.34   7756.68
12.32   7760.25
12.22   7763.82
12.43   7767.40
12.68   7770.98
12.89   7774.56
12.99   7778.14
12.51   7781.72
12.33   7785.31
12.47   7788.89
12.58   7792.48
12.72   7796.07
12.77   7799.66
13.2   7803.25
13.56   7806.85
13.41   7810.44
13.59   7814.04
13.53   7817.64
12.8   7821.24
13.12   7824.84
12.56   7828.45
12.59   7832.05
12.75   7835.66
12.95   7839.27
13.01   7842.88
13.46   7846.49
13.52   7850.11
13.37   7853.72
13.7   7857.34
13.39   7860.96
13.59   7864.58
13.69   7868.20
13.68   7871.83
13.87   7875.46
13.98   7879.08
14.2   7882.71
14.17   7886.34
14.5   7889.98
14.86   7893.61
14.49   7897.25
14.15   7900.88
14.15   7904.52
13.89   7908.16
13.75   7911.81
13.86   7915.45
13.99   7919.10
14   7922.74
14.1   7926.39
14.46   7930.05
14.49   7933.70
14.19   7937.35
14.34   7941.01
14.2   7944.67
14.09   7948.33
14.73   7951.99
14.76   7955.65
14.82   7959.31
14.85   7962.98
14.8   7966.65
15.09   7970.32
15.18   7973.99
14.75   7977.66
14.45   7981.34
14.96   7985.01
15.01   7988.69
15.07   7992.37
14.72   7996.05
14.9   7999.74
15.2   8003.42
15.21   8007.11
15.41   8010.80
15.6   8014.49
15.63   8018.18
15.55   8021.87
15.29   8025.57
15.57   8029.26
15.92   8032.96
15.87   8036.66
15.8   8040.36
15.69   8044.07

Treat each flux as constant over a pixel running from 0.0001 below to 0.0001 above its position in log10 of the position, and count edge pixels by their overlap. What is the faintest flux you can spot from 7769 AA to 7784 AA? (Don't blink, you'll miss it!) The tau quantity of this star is 12.51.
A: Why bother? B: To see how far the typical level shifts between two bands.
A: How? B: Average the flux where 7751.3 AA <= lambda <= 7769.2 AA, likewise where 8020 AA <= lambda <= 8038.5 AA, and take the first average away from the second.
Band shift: 3.4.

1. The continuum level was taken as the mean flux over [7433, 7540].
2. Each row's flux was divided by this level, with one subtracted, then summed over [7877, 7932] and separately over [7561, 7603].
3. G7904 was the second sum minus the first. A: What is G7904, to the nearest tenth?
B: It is 1.2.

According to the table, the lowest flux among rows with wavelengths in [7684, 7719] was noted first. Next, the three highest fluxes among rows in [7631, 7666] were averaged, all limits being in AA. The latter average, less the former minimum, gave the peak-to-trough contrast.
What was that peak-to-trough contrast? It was 3.5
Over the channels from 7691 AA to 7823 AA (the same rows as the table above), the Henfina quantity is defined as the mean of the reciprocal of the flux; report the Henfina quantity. 0.080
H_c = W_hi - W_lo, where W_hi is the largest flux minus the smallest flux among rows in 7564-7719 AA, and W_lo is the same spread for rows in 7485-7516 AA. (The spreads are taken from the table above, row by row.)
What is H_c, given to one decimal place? 5.1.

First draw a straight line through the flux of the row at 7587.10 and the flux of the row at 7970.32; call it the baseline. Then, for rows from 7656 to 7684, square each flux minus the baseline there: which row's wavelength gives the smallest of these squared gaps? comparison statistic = 7657.30 AA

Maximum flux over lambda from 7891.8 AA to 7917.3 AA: 14.86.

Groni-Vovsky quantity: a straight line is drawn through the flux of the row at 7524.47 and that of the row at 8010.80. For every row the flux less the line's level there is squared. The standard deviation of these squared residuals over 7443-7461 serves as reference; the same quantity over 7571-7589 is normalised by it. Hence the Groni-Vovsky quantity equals 1.2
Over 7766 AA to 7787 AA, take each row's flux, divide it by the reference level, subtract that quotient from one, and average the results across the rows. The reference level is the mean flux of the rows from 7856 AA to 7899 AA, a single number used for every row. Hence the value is 0.10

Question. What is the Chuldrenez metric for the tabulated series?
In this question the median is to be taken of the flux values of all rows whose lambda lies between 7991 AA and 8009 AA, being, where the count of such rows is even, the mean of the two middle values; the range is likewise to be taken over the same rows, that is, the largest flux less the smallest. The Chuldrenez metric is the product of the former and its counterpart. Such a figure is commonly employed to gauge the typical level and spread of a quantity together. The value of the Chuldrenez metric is 7.4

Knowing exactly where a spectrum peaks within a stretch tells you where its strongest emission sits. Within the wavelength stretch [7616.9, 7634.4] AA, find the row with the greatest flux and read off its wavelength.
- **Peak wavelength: 7622.12 AA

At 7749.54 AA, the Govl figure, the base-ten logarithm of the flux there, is 1.07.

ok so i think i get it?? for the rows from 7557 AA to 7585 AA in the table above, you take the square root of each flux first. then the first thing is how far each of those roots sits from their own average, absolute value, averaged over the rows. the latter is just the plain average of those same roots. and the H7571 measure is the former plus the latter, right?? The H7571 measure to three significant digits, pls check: 4.02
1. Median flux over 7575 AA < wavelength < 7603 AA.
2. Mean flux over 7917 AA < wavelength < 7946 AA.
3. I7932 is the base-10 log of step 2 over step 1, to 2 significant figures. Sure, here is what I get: -0.023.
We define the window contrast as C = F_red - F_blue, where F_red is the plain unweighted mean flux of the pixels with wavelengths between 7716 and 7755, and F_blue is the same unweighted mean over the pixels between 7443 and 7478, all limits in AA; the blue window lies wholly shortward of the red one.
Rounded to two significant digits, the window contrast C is -2.4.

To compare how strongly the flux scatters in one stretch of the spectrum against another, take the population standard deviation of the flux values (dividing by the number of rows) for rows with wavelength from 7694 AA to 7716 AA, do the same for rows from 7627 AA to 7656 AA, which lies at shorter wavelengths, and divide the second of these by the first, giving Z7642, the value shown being 0.47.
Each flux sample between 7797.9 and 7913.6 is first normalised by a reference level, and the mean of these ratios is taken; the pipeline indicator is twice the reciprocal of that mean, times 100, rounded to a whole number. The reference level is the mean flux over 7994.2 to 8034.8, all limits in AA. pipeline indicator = 226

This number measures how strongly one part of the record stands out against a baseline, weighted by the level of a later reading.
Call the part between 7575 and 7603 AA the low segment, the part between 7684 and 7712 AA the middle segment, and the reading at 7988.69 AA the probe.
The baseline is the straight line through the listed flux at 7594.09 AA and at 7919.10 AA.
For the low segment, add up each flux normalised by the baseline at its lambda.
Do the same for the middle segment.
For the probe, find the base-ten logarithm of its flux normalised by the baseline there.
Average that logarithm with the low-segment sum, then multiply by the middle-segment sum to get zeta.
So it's 28.1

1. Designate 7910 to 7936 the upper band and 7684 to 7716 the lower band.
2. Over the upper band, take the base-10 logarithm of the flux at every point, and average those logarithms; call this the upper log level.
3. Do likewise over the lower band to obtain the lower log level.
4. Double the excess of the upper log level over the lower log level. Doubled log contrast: 0.142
